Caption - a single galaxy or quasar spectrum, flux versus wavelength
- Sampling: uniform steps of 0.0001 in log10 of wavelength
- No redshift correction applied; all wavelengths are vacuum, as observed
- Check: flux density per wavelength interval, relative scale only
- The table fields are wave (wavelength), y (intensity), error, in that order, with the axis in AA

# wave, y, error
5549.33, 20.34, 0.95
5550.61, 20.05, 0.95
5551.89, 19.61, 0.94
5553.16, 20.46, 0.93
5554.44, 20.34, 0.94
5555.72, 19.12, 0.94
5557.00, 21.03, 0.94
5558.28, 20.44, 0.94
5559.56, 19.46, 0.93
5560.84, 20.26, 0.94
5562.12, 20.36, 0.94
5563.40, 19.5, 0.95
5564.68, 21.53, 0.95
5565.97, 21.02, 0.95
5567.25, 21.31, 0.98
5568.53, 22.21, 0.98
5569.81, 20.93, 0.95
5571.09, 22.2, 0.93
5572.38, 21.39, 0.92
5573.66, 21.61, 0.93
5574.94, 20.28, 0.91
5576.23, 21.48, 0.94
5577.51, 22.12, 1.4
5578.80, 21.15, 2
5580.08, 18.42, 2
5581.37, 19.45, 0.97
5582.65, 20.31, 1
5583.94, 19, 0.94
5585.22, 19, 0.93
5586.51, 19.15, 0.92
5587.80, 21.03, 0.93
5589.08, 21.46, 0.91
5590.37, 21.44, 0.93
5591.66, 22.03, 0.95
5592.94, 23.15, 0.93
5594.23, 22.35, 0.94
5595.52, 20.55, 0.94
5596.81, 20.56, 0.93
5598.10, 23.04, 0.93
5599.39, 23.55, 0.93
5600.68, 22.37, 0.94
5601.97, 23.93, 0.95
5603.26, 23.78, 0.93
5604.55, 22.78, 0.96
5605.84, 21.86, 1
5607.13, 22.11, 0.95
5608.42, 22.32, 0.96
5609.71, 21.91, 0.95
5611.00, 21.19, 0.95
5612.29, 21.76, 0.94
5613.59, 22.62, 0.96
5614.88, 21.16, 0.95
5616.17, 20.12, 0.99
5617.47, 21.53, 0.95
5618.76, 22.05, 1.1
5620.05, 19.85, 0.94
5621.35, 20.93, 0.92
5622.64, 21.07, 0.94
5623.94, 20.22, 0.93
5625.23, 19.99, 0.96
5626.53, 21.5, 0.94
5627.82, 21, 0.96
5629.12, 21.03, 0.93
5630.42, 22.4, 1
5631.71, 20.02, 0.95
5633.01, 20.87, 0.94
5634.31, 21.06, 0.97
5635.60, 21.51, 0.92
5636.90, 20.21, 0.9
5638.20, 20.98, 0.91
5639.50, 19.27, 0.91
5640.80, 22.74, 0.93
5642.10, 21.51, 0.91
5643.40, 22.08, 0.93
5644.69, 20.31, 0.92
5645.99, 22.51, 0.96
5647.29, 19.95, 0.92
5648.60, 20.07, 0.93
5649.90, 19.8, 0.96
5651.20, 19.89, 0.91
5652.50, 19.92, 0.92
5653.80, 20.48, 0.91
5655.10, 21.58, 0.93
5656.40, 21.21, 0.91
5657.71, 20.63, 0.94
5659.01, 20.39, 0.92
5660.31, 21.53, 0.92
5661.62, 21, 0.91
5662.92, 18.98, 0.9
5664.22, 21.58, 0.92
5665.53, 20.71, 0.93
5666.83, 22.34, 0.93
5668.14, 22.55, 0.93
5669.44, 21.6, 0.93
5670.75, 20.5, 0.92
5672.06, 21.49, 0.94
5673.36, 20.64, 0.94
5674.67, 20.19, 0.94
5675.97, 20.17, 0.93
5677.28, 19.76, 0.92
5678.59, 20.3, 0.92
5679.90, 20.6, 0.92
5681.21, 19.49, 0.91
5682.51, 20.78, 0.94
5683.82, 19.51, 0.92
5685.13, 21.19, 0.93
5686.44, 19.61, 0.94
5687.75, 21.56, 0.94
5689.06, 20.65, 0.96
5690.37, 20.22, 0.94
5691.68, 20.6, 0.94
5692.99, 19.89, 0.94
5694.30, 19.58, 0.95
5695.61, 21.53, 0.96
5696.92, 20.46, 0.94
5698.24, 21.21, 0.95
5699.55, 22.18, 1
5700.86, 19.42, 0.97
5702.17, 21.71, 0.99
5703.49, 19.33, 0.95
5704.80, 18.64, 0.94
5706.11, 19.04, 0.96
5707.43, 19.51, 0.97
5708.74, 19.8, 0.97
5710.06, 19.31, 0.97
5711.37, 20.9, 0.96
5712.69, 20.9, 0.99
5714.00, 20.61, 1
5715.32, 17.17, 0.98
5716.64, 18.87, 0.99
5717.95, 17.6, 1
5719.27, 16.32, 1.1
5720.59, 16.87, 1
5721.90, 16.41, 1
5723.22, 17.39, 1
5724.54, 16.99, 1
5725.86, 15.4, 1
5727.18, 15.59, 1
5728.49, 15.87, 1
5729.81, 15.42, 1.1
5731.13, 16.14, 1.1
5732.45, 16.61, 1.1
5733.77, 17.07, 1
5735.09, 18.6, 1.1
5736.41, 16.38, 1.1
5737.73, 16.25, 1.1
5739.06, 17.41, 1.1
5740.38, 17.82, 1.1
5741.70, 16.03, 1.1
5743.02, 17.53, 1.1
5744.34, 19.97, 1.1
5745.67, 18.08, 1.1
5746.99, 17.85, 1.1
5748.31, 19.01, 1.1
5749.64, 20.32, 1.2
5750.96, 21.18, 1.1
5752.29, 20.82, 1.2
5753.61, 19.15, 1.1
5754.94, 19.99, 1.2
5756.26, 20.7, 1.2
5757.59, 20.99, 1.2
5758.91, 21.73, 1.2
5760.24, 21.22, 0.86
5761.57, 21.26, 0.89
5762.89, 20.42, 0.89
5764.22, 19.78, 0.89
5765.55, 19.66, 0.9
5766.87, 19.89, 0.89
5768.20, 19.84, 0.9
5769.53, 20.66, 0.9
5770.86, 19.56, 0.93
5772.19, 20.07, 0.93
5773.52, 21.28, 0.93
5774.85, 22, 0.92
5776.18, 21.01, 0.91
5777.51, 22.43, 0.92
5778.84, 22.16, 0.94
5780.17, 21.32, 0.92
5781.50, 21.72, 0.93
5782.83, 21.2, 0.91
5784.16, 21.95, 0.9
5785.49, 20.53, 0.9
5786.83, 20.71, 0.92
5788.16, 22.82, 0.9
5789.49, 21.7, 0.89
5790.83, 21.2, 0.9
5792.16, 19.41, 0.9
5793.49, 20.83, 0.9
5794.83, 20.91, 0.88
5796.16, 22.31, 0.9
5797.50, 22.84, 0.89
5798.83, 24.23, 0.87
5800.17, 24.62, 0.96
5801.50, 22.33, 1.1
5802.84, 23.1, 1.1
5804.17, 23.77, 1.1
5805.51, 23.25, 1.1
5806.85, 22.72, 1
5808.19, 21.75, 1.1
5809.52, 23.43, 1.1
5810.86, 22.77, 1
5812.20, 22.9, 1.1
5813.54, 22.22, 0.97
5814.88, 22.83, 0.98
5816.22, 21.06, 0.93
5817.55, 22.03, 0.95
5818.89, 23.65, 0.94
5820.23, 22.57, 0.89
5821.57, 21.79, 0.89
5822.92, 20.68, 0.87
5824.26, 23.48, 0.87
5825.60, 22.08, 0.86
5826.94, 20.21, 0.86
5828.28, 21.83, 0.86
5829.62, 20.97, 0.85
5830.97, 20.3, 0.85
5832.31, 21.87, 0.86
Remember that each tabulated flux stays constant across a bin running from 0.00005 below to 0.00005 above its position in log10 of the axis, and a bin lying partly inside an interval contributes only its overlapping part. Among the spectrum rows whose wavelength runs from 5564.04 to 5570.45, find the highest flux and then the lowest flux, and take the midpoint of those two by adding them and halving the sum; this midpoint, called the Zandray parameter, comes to 21.6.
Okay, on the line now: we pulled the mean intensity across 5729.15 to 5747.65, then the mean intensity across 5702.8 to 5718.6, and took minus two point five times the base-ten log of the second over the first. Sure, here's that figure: -0.124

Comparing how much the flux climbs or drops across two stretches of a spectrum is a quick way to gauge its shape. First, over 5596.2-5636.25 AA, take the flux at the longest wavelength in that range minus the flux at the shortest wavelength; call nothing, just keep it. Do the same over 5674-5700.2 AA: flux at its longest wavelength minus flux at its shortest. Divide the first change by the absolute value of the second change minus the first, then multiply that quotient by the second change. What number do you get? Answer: 1.8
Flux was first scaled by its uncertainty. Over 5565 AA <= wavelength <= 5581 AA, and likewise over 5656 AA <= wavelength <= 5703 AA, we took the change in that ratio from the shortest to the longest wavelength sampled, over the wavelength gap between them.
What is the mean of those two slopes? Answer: -0.47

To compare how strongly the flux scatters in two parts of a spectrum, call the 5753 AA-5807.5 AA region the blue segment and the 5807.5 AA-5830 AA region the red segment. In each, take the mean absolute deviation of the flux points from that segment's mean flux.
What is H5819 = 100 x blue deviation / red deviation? 134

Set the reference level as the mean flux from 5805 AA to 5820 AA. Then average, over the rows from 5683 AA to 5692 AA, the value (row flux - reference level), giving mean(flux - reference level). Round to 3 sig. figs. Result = -2.12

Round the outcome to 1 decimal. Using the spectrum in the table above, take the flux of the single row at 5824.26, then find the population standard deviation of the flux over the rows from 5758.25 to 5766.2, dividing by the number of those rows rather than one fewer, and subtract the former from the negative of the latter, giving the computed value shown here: -24.3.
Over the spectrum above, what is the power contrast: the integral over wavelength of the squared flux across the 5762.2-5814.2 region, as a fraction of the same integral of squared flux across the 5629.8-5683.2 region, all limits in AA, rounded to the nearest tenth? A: 1.1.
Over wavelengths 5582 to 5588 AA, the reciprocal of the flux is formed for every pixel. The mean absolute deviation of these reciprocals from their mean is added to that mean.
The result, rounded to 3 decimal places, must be 0.053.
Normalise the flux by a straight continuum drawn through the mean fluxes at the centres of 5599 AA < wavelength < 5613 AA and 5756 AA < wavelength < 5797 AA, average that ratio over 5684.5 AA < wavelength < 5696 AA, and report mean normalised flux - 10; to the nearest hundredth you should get -9.06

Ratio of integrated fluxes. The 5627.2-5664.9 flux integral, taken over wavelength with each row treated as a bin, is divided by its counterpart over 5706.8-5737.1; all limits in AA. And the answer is 1.5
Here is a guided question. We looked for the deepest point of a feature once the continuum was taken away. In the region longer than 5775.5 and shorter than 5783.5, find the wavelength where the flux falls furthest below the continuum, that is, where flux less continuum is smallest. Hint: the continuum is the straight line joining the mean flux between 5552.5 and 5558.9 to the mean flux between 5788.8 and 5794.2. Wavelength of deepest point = 5776.18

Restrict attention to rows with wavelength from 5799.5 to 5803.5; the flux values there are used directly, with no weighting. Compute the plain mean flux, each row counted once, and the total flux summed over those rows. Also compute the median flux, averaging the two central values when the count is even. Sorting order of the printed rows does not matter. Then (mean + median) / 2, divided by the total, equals 0.332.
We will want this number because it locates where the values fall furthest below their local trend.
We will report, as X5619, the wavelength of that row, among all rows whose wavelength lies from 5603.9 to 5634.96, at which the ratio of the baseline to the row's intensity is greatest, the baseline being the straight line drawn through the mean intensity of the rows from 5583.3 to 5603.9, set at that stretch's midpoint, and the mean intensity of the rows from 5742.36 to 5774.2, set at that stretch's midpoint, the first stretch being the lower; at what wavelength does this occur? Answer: 5620.05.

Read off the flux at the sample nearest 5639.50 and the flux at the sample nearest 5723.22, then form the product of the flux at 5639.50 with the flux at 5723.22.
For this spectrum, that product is 335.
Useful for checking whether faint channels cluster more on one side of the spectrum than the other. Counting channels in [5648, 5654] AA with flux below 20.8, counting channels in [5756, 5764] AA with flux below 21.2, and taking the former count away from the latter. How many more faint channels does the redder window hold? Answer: -2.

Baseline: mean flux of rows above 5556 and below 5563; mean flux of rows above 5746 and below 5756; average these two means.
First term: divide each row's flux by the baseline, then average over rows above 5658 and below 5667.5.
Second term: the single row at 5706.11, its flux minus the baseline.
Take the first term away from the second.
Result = -2.0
